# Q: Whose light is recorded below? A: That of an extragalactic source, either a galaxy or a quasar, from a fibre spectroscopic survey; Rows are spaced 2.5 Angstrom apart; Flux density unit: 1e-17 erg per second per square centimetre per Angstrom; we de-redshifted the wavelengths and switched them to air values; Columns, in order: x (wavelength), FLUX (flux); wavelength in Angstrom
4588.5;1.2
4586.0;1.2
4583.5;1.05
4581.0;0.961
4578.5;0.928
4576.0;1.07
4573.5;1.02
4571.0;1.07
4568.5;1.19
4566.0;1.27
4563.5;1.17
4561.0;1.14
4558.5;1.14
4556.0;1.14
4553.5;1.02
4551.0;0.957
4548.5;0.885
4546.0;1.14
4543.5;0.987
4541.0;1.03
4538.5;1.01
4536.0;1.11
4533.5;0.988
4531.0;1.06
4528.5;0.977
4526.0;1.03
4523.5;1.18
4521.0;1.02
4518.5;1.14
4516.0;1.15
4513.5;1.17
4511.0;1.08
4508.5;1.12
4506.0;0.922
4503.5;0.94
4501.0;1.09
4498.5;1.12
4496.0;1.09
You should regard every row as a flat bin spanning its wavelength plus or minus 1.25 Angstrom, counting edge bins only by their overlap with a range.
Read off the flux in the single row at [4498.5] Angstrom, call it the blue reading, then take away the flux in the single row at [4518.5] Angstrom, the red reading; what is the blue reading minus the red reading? -0.020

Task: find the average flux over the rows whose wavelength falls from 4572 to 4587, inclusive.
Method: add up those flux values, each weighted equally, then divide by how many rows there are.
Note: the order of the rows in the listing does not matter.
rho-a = 1.04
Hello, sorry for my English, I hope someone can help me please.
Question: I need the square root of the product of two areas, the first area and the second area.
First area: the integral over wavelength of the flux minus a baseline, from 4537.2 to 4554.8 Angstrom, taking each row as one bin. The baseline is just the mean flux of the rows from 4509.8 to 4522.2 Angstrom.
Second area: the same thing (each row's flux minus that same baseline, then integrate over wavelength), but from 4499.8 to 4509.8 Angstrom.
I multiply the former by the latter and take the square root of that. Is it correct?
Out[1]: 1.3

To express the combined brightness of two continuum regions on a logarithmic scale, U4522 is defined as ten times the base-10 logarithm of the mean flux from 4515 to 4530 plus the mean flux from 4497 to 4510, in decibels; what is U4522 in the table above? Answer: 3.27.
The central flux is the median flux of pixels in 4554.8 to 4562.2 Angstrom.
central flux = 1.14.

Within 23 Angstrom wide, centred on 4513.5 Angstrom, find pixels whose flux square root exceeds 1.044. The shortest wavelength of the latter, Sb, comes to 4508.5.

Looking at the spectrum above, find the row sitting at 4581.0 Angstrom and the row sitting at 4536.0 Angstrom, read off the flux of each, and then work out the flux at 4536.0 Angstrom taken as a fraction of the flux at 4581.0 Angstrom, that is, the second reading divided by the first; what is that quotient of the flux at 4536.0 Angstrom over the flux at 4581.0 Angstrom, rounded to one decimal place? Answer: 1.2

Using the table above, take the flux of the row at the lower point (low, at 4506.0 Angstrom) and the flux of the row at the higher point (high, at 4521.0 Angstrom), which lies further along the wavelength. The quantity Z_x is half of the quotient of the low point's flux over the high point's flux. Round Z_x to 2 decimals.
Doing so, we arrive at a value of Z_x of 0.45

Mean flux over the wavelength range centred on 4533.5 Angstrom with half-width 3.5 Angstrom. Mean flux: 1.05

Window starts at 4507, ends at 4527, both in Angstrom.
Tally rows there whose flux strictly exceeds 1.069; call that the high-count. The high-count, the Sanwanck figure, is 6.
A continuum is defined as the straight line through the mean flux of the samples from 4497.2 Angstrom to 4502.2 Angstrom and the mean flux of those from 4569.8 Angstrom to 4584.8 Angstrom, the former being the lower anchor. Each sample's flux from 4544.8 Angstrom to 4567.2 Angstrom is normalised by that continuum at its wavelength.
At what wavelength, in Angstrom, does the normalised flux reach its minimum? 4548.5 Angstrom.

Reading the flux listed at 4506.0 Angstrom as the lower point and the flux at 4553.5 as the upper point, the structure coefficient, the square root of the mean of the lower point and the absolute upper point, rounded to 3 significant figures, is 0.985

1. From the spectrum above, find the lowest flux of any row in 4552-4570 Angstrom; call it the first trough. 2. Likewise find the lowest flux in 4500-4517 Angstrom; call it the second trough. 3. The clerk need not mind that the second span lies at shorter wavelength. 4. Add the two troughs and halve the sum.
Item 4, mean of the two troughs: 0.971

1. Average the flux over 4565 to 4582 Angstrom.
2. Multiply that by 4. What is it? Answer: 4.29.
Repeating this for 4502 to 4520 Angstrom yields 4.30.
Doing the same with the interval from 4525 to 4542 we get 4.12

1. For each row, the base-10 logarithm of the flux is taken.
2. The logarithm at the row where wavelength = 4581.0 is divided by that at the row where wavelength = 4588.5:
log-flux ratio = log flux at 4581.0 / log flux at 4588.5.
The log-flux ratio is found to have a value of -0.2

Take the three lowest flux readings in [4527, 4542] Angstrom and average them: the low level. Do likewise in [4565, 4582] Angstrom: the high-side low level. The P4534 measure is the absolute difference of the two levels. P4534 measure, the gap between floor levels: 0.02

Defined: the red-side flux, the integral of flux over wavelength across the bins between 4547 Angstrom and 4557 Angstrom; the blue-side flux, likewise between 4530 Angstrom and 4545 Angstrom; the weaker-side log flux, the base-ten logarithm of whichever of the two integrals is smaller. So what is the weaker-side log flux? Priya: 1.00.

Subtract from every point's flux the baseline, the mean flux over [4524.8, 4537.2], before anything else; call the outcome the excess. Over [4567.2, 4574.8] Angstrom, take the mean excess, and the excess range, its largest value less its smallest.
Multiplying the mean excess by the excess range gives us 0.010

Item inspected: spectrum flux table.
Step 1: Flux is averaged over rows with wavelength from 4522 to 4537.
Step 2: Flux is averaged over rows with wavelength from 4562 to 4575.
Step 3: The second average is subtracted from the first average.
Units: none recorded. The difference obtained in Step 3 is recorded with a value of -0.09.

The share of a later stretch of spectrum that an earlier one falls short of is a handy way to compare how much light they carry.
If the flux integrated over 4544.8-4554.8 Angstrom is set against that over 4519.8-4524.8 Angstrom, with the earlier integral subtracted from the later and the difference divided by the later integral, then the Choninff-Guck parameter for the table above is 0.45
